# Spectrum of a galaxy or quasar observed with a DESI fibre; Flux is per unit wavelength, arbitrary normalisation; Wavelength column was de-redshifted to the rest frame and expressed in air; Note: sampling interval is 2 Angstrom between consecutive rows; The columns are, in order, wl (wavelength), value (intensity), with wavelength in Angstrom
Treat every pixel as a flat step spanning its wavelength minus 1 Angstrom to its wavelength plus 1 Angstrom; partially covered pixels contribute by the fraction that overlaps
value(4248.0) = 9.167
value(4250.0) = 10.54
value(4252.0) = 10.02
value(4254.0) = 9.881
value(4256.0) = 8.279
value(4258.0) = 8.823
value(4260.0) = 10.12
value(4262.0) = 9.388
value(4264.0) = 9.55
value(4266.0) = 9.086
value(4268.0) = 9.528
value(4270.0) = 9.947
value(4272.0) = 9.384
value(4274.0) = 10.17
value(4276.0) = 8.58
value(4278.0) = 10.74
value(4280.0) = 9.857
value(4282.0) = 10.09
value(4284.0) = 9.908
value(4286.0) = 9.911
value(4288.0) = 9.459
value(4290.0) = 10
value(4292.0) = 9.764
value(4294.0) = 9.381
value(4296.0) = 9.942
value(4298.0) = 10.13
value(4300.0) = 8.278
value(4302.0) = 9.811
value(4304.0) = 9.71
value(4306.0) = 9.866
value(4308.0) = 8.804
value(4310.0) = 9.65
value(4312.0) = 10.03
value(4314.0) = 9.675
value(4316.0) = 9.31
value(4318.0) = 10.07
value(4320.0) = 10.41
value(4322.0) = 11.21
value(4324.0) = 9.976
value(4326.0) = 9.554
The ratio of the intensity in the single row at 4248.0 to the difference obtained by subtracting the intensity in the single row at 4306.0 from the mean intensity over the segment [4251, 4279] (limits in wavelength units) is -28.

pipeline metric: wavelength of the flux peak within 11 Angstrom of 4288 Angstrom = 4278.0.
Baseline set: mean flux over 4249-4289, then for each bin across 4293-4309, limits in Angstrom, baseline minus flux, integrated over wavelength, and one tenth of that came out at 0.28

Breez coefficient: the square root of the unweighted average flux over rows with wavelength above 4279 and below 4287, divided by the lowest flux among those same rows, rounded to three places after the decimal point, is 0.320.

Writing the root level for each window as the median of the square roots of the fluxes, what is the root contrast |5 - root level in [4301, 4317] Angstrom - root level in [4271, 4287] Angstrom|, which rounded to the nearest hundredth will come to 1.26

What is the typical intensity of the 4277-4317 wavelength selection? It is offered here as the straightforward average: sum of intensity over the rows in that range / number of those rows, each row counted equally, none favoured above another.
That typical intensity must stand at 9.72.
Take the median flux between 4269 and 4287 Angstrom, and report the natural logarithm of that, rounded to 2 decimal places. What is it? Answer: 2.29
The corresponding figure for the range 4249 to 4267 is 2.26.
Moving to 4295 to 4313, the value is 2.28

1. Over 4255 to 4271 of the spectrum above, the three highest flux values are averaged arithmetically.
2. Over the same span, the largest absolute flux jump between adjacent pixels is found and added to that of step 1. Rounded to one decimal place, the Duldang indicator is 11.2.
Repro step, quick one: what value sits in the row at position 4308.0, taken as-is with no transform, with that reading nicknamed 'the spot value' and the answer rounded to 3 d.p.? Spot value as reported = 8.804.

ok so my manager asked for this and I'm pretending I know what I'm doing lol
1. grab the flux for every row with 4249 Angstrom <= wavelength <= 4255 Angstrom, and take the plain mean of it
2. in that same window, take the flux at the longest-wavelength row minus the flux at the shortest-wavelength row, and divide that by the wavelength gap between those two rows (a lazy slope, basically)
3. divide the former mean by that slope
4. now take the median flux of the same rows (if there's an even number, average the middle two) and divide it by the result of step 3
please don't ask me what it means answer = -0.16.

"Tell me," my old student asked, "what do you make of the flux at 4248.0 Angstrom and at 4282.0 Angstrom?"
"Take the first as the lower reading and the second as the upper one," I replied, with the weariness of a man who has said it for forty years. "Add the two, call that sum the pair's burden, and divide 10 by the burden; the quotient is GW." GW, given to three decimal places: 0.519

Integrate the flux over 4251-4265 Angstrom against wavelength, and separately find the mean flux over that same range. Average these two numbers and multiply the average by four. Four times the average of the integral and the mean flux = 283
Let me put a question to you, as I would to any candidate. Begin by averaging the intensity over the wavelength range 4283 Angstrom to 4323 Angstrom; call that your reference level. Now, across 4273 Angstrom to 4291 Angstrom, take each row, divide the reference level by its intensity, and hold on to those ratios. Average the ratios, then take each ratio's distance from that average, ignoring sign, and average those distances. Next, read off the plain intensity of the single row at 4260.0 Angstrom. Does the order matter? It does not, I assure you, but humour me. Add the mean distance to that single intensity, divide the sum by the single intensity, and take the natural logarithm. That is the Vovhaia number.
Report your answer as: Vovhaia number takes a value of 0.0040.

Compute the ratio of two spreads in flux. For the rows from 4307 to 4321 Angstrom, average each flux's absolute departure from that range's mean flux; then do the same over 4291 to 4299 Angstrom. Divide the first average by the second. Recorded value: 1.7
